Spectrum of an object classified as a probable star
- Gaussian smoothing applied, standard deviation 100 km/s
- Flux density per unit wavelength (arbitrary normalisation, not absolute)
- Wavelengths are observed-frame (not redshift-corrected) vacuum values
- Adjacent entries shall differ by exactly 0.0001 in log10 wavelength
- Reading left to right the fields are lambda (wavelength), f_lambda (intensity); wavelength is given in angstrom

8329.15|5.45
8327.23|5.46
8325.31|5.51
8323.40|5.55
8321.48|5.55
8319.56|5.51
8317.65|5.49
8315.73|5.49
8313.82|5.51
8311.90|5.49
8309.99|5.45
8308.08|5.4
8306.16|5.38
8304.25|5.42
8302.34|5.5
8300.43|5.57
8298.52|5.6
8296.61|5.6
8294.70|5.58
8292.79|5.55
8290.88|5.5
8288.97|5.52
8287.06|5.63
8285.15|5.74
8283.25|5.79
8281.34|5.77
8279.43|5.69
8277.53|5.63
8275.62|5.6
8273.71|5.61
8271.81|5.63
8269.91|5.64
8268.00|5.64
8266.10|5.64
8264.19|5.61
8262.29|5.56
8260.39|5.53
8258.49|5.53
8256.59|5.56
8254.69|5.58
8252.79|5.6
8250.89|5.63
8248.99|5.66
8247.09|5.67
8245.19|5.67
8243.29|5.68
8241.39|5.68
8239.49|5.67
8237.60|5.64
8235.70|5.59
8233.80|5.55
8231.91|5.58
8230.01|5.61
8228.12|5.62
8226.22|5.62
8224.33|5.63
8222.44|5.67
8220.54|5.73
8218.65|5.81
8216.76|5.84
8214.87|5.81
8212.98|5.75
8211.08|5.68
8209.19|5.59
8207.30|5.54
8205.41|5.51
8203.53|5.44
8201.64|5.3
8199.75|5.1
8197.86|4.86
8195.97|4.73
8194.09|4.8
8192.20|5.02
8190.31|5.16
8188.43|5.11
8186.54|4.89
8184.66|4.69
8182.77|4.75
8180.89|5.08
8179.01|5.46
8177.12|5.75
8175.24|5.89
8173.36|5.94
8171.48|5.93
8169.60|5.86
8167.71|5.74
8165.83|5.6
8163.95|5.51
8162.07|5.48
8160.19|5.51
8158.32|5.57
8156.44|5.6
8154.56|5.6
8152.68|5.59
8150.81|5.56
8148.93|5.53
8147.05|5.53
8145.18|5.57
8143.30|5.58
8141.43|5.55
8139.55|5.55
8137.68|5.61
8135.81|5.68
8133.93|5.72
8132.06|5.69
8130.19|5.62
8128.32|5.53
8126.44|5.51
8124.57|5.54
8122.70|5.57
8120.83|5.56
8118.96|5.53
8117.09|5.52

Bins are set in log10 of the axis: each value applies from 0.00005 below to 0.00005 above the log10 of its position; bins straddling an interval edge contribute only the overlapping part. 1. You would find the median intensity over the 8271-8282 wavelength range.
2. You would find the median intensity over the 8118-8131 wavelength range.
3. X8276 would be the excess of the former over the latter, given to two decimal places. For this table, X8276 0.09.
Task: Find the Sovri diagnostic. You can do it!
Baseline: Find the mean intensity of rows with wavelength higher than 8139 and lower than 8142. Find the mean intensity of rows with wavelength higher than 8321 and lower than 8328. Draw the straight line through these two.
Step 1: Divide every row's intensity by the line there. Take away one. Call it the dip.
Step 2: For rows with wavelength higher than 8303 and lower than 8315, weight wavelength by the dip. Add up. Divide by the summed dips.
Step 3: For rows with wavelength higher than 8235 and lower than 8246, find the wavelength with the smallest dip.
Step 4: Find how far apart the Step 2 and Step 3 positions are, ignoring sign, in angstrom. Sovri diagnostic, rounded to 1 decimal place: 71.6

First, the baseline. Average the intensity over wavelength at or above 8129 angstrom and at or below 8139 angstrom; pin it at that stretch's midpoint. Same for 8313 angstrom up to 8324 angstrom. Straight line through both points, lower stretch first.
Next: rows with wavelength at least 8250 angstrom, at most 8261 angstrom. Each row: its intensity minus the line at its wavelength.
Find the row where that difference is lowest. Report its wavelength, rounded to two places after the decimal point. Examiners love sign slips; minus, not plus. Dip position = 8258.49 angstrom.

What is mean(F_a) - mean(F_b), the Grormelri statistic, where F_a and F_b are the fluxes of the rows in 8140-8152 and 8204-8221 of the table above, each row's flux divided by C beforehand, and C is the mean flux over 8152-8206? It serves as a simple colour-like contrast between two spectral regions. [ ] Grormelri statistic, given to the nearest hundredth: -0.03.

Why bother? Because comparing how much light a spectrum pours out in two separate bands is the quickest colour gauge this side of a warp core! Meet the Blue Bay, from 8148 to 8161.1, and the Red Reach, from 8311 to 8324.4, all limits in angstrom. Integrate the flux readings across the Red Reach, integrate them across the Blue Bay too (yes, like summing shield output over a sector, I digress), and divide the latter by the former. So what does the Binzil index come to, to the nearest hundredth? 0.99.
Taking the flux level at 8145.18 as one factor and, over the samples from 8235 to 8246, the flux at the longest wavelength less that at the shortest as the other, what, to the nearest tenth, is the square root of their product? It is 0.7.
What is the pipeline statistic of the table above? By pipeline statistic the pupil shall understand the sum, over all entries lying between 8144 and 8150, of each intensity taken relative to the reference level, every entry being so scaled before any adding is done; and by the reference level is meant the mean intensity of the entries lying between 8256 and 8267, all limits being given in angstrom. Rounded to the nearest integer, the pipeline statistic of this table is 3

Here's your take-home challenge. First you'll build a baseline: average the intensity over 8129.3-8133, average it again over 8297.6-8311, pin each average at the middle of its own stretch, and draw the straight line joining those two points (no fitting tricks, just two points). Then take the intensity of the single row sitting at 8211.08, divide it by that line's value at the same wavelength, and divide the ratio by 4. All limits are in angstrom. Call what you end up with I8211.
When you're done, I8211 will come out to 0.255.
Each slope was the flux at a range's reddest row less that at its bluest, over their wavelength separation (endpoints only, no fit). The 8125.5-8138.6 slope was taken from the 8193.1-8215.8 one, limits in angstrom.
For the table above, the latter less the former 0.040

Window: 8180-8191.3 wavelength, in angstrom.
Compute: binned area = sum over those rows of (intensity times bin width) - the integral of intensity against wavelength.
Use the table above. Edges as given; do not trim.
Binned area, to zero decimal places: 56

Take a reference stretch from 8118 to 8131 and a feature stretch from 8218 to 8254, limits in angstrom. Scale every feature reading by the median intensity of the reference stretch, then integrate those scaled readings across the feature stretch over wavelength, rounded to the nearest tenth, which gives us 36.7 angstrom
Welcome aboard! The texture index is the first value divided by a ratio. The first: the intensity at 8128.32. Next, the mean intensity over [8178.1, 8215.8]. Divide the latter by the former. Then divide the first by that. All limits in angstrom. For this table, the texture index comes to 5.87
